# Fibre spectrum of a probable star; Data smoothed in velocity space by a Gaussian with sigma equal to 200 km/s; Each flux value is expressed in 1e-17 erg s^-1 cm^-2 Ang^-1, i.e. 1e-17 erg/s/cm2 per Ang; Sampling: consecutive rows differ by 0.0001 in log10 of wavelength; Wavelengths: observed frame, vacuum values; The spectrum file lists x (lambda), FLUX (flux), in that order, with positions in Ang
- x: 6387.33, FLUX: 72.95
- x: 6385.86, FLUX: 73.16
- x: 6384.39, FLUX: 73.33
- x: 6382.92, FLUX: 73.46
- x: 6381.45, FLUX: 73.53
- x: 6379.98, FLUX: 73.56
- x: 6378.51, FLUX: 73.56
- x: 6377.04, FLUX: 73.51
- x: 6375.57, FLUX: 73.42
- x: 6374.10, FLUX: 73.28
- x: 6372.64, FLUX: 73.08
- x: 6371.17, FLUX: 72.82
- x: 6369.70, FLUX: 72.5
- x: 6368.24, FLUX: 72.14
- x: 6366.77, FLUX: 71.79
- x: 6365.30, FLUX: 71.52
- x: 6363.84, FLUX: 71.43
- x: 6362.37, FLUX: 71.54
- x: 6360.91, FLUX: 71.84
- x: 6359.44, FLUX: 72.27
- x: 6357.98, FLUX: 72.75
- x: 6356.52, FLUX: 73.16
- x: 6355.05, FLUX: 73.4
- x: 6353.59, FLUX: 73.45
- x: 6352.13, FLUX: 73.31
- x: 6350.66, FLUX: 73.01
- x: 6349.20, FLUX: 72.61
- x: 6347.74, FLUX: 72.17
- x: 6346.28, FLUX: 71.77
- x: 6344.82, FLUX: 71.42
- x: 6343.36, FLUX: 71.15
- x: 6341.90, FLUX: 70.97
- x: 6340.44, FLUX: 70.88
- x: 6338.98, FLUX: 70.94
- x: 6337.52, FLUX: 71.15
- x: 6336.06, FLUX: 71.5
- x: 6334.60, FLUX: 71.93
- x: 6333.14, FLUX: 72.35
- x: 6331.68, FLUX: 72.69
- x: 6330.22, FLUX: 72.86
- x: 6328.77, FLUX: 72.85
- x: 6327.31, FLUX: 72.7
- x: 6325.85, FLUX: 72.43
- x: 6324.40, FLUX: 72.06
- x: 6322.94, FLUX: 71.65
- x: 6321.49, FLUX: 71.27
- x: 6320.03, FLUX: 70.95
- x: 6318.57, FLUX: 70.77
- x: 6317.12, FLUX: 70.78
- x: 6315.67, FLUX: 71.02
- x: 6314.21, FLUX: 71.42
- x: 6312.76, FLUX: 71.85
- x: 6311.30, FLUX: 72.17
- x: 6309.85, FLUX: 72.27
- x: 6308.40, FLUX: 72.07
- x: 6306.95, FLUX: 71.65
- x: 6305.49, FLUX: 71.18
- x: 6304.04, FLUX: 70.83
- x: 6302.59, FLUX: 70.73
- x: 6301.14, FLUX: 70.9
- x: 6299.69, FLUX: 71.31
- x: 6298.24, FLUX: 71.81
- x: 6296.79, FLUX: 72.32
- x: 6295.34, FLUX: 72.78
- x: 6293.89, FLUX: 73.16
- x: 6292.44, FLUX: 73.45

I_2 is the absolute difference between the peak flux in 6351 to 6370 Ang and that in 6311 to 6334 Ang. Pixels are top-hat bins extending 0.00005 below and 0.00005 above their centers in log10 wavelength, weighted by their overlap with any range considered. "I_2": 0.59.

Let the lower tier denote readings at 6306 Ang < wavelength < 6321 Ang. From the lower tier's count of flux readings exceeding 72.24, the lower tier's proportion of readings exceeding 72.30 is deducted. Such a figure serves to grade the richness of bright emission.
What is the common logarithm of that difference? 0.0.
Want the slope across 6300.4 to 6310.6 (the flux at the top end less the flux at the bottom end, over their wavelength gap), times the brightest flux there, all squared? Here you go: 129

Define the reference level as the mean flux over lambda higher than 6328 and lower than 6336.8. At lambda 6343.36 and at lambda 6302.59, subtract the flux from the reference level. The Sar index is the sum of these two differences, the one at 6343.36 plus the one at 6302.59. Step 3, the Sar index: 2.8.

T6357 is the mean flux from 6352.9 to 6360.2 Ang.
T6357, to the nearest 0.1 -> 73.0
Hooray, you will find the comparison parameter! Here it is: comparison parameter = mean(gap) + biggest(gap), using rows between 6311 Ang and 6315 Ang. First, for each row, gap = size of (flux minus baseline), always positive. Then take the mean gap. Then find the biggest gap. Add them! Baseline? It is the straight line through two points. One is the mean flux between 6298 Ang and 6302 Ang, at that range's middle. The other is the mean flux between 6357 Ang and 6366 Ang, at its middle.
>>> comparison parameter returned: 1.1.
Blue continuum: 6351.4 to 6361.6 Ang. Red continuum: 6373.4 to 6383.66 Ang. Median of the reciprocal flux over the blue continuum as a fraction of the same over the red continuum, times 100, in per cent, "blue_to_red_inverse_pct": 100.5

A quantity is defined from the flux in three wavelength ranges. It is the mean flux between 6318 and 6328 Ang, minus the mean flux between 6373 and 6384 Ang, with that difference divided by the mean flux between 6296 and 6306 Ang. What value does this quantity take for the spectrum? -0.025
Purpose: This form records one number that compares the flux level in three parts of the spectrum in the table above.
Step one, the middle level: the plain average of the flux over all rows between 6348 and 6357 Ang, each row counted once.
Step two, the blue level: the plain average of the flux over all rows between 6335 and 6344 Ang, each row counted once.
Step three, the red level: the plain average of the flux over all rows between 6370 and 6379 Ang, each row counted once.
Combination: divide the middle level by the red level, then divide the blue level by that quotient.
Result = 71.2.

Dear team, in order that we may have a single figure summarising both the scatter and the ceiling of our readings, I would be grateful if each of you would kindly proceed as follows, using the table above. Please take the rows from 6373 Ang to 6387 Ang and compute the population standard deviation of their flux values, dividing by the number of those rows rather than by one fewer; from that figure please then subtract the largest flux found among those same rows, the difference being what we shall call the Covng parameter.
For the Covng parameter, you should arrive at -73.4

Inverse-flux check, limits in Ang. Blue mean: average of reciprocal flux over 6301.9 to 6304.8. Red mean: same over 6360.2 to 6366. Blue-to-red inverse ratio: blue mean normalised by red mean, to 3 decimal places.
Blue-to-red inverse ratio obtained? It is 1.011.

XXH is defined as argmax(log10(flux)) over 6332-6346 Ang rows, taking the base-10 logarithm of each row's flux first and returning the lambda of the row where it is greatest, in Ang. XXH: 6333.14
